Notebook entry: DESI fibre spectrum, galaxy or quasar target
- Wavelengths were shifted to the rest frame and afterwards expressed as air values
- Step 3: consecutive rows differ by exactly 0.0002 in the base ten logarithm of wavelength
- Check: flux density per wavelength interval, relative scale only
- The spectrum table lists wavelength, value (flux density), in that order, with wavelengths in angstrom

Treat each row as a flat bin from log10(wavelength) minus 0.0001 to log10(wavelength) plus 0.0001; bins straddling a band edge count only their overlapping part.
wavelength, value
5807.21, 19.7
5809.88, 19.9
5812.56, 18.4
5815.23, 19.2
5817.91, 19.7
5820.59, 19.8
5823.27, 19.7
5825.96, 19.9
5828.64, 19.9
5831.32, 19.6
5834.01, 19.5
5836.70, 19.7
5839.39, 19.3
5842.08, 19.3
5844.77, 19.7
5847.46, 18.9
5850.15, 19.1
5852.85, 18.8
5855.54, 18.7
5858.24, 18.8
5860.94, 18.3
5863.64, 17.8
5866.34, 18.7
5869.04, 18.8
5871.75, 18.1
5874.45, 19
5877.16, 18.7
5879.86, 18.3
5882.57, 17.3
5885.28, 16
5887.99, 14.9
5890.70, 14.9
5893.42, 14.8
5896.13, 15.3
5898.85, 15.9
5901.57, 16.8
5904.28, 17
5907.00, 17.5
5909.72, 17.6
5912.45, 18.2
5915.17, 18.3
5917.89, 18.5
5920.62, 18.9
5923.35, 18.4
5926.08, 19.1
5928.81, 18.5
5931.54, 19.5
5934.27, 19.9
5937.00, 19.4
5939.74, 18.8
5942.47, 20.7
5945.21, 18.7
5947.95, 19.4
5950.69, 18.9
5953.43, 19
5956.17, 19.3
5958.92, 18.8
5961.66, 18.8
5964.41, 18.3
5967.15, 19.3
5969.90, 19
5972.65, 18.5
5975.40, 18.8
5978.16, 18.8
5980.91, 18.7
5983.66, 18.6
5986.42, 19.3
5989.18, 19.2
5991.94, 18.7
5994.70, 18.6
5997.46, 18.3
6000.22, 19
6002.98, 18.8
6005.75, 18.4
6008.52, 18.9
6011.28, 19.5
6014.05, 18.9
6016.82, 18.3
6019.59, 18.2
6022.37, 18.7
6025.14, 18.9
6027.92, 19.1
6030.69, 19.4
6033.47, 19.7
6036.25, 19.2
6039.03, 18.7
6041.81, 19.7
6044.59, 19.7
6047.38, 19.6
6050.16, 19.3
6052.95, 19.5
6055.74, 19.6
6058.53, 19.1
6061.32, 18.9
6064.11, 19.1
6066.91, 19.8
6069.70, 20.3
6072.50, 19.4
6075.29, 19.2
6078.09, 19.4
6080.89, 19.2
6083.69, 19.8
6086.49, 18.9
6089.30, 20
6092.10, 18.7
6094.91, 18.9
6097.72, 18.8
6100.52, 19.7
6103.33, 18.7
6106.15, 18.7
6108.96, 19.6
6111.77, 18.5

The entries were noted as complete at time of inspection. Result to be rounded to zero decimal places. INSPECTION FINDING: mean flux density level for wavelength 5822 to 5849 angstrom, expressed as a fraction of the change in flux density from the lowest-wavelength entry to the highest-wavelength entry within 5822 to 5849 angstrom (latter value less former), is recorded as -24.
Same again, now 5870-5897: -6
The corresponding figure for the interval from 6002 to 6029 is 63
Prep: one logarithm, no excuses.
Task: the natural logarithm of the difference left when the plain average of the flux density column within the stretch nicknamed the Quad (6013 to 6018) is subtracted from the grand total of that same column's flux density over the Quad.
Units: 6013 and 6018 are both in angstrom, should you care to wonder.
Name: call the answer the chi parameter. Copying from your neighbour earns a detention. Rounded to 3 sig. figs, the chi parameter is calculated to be 2.92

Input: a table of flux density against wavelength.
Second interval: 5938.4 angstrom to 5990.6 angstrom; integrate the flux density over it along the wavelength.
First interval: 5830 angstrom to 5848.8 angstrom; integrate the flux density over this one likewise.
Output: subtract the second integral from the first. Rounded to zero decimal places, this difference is -626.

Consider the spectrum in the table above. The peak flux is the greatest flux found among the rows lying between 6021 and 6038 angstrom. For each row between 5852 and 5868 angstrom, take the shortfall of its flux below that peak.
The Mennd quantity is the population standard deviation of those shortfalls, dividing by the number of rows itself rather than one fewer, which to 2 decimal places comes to 0.36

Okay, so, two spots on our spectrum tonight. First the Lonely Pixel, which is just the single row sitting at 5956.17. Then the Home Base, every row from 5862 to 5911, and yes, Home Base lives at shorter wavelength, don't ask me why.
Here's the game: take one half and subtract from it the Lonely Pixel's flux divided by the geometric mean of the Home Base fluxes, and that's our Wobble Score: -0.63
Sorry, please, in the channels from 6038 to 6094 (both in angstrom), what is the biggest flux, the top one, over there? 20.3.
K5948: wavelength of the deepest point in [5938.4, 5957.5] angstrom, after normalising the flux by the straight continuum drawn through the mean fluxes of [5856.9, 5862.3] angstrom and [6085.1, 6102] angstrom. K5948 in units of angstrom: 5945.21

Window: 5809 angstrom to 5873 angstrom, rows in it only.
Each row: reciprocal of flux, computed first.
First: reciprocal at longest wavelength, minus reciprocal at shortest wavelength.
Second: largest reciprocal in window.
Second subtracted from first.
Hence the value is -0.0512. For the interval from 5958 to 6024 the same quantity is -0.0547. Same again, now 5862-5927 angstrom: -0.0714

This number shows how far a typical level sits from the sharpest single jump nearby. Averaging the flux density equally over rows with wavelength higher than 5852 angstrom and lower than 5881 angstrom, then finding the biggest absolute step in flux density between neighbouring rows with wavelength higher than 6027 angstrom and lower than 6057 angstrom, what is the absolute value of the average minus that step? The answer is 17.5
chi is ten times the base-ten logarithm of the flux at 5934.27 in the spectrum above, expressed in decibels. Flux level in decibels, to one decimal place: 13.0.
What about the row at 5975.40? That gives 12.7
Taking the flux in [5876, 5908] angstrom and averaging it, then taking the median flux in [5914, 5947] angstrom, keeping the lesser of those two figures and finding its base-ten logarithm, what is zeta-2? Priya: 1.22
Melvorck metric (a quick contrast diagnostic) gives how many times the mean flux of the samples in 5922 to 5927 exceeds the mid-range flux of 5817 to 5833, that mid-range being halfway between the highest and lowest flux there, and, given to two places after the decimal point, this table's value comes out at 0.95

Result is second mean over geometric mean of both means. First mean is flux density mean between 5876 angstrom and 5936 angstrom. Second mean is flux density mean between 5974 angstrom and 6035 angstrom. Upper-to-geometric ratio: 1.04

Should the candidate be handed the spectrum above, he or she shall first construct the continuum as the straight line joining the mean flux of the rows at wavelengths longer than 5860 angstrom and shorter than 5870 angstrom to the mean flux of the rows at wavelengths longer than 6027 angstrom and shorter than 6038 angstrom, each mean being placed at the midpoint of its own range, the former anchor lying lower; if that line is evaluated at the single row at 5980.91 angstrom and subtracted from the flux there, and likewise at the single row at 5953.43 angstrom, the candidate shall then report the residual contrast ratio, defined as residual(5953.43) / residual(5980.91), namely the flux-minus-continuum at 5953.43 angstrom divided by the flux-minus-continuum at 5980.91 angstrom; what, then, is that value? -0.3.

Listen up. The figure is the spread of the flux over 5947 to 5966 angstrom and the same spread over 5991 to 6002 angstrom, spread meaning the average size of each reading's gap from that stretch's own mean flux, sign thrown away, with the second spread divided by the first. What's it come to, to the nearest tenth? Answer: 0.8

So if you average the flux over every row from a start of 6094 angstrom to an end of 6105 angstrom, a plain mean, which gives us 19.0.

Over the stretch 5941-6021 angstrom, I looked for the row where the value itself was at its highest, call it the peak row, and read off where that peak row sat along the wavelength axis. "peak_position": 5942.47 angstrom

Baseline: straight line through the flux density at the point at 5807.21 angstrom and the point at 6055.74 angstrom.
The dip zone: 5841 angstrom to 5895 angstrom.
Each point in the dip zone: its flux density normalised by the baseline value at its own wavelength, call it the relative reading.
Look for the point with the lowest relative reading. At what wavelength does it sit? 5893.42 angstrom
